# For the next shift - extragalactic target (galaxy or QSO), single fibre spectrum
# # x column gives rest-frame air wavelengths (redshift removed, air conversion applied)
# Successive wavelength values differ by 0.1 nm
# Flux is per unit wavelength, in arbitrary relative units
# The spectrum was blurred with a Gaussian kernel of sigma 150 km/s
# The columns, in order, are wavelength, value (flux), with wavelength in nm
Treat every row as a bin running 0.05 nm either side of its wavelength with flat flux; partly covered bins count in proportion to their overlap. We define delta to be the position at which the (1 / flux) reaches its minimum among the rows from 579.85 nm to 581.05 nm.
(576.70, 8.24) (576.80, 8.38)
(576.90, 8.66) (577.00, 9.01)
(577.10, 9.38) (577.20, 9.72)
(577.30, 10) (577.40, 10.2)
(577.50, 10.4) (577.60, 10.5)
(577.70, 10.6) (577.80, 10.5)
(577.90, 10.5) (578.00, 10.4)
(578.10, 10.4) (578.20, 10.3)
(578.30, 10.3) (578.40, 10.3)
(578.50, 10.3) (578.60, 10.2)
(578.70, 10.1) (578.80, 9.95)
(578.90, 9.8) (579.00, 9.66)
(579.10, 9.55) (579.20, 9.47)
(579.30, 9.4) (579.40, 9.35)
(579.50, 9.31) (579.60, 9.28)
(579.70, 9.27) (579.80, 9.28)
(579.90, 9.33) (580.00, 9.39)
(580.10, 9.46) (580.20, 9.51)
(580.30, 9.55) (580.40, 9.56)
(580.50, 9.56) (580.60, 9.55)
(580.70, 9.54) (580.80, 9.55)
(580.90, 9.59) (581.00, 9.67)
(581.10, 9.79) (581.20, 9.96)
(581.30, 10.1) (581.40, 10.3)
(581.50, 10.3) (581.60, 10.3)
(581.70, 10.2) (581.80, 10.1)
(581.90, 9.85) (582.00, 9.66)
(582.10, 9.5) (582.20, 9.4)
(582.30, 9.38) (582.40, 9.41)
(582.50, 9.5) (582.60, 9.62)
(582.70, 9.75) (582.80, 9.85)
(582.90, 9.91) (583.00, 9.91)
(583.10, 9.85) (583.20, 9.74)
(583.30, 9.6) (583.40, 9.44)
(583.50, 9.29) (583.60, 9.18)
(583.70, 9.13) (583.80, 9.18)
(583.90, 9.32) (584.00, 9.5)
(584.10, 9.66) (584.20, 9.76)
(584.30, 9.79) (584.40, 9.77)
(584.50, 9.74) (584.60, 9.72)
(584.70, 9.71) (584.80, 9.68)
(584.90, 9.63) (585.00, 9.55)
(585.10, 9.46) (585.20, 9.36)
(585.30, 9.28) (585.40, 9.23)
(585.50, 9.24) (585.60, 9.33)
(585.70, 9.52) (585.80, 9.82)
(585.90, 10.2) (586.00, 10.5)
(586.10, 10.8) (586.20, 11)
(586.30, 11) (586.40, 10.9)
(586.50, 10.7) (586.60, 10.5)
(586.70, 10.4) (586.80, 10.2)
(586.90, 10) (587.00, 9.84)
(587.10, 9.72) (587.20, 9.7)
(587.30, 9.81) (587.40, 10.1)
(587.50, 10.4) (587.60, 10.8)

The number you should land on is 581.00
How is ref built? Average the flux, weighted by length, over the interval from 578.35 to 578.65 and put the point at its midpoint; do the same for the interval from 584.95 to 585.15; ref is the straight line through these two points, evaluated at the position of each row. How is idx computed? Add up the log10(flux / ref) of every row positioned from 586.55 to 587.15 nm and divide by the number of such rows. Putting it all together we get 0.036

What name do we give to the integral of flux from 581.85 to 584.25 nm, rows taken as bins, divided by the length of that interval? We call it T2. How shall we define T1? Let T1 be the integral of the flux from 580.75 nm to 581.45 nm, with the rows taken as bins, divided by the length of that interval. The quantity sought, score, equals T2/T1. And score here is 0.97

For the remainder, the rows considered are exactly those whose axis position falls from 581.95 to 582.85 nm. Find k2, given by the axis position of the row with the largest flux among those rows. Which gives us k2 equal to 582.80 nm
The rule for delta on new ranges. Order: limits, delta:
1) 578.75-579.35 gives 578.80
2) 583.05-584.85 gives 583.10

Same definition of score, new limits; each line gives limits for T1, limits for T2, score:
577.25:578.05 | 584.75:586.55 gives 0.96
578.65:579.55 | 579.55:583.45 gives 1.01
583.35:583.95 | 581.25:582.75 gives 1.06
